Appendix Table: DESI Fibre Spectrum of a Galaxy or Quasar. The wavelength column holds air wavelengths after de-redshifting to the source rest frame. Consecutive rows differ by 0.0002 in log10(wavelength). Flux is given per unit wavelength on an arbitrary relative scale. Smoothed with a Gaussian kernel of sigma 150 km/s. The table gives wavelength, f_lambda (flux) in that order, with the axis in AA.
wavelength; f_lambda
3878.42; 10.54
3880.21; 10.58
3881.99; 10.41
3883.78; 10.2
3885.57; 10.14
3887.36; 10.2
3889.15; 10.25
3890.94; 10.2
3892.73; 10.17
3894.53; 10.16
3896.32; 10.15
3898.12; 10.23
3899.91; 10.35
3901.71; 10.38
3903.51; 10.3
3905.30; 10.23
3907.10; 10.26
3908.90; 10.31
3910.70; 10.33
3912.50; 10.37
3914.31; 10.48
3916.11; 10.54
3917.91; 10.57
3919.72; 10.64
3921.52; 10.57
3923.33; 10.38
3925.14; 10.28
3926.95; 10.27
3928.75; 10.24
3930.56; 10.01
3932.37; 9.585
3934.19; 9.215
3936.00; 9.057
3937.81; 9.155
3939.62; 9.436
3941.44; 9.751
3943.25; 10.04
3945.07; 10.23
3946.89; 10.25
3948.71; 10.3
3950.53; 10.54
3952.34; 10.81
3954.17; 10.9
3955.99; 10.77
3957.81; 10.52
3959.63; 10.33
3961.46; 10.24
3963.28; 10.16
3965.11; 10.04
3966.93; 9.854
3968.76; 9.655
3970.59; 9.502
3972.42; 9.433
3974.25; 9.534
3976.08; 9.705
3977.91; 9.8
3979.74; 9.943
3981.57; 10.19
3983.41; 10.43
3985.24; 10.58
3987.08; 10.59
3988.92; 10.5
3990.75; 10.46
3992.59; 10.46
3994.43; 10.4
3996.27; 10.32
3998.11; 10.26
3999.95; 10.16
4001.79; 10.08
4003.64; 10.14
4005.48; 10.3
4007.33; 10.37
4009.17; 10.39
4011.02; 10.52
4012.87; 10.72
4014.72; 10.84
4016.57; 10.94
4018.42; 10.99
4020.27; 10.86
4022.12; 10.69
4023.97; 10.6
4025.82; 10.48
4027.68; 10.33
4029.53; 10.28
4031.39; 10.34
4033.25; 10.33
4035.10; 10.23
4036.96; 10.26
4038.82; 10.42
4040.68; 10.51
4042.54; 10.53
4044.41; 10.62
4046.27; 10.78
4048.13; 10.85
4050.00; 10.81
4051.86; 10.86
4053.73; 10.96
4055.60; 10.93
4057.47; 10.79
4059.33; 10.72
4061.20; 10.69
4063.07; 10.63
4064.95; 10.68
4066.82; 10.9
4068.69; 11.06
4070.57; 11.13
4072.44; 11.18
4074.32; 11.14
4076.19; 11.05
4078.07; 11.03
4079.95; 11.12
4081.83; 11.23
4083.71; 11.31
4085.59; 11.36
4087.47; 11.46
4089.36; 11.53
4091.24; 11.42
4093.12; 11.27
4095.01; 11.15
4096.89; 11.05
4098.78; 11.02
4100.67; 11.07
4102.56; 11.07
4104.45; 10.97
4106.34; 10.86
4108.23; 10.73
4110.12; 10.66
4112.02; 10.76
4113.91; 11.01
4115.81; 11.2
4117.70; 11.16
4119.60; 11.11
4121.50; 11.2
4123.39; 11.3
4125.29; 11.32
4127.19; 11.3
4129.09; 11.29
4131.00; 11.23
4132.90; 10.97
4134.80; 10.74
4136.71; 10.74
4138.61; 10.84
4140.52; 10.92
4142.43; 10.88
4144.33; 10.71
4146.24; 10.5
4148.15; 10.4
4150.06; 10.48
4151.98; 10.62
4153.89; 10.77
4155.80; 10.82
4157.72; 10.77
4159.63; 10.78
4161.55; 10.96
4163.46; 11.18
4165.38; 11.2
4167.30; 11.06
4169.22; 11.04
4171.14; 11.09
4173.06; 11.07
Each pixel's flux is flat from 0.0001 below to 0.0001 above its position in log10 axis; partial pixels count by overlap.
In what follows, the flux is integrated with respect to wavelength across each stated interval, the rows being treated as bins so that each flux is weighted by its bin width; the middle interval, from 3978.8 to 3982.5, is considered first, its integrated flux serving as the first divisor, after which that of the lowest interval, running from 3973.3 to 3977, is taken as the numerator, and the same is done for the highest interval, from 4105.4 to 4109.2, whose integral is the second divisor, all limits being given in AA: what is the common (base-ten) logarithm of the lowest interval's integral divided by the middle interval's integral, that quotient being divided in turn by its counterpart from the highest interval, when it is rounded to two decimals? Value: -1.63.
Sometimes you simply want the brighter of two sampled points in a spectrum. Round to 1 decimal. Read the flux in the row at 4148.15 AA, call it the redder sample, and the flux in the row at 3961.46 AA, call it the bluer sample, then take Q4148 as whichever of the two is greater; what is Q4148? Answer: 10.4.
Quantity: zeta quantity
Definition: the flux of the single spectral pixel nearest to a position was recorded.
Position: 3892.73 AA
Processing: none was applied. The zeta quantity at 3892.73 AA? 10.17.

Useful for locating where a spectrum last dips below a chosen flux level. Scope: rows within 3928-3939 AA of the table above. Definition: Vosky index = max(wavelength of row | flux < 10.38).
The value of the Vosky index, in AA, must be 3937.81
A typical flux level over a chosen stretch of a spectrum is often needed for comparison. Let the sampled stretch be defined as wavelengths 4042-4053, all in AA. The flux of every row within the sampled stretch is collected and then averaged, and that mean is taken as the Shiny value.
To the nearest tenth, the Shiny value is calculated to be 10.7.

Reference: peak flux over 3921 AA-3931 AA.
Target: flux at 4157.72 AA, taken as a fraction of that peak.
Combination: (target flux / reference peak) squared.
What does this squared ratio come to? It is 1.04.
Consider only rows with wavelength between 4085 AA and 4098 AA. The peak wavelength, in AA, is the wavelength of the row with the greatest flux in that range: 4089.36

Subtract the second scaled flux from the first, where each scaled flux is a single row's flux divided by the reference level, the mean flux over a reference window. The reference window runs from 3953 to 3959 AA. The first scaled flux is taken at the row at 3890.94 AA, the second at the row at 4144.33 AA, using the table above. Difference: -0.048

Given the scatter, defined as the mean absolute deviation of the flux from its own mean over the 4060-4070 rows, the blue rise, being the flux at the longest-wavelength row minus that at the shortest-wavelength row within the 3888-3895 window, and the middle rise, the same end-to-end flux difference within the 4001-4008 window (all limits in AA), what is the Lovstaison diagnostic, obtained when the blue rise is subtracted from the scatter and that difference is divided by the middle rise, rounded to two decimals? 0.83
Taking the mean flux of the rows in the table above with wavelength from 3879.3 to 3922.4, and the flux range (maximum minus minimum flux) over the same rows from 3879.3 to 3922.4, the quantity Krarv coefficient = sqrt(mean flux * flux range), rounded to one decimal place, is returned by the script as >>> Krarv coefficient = 2.3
